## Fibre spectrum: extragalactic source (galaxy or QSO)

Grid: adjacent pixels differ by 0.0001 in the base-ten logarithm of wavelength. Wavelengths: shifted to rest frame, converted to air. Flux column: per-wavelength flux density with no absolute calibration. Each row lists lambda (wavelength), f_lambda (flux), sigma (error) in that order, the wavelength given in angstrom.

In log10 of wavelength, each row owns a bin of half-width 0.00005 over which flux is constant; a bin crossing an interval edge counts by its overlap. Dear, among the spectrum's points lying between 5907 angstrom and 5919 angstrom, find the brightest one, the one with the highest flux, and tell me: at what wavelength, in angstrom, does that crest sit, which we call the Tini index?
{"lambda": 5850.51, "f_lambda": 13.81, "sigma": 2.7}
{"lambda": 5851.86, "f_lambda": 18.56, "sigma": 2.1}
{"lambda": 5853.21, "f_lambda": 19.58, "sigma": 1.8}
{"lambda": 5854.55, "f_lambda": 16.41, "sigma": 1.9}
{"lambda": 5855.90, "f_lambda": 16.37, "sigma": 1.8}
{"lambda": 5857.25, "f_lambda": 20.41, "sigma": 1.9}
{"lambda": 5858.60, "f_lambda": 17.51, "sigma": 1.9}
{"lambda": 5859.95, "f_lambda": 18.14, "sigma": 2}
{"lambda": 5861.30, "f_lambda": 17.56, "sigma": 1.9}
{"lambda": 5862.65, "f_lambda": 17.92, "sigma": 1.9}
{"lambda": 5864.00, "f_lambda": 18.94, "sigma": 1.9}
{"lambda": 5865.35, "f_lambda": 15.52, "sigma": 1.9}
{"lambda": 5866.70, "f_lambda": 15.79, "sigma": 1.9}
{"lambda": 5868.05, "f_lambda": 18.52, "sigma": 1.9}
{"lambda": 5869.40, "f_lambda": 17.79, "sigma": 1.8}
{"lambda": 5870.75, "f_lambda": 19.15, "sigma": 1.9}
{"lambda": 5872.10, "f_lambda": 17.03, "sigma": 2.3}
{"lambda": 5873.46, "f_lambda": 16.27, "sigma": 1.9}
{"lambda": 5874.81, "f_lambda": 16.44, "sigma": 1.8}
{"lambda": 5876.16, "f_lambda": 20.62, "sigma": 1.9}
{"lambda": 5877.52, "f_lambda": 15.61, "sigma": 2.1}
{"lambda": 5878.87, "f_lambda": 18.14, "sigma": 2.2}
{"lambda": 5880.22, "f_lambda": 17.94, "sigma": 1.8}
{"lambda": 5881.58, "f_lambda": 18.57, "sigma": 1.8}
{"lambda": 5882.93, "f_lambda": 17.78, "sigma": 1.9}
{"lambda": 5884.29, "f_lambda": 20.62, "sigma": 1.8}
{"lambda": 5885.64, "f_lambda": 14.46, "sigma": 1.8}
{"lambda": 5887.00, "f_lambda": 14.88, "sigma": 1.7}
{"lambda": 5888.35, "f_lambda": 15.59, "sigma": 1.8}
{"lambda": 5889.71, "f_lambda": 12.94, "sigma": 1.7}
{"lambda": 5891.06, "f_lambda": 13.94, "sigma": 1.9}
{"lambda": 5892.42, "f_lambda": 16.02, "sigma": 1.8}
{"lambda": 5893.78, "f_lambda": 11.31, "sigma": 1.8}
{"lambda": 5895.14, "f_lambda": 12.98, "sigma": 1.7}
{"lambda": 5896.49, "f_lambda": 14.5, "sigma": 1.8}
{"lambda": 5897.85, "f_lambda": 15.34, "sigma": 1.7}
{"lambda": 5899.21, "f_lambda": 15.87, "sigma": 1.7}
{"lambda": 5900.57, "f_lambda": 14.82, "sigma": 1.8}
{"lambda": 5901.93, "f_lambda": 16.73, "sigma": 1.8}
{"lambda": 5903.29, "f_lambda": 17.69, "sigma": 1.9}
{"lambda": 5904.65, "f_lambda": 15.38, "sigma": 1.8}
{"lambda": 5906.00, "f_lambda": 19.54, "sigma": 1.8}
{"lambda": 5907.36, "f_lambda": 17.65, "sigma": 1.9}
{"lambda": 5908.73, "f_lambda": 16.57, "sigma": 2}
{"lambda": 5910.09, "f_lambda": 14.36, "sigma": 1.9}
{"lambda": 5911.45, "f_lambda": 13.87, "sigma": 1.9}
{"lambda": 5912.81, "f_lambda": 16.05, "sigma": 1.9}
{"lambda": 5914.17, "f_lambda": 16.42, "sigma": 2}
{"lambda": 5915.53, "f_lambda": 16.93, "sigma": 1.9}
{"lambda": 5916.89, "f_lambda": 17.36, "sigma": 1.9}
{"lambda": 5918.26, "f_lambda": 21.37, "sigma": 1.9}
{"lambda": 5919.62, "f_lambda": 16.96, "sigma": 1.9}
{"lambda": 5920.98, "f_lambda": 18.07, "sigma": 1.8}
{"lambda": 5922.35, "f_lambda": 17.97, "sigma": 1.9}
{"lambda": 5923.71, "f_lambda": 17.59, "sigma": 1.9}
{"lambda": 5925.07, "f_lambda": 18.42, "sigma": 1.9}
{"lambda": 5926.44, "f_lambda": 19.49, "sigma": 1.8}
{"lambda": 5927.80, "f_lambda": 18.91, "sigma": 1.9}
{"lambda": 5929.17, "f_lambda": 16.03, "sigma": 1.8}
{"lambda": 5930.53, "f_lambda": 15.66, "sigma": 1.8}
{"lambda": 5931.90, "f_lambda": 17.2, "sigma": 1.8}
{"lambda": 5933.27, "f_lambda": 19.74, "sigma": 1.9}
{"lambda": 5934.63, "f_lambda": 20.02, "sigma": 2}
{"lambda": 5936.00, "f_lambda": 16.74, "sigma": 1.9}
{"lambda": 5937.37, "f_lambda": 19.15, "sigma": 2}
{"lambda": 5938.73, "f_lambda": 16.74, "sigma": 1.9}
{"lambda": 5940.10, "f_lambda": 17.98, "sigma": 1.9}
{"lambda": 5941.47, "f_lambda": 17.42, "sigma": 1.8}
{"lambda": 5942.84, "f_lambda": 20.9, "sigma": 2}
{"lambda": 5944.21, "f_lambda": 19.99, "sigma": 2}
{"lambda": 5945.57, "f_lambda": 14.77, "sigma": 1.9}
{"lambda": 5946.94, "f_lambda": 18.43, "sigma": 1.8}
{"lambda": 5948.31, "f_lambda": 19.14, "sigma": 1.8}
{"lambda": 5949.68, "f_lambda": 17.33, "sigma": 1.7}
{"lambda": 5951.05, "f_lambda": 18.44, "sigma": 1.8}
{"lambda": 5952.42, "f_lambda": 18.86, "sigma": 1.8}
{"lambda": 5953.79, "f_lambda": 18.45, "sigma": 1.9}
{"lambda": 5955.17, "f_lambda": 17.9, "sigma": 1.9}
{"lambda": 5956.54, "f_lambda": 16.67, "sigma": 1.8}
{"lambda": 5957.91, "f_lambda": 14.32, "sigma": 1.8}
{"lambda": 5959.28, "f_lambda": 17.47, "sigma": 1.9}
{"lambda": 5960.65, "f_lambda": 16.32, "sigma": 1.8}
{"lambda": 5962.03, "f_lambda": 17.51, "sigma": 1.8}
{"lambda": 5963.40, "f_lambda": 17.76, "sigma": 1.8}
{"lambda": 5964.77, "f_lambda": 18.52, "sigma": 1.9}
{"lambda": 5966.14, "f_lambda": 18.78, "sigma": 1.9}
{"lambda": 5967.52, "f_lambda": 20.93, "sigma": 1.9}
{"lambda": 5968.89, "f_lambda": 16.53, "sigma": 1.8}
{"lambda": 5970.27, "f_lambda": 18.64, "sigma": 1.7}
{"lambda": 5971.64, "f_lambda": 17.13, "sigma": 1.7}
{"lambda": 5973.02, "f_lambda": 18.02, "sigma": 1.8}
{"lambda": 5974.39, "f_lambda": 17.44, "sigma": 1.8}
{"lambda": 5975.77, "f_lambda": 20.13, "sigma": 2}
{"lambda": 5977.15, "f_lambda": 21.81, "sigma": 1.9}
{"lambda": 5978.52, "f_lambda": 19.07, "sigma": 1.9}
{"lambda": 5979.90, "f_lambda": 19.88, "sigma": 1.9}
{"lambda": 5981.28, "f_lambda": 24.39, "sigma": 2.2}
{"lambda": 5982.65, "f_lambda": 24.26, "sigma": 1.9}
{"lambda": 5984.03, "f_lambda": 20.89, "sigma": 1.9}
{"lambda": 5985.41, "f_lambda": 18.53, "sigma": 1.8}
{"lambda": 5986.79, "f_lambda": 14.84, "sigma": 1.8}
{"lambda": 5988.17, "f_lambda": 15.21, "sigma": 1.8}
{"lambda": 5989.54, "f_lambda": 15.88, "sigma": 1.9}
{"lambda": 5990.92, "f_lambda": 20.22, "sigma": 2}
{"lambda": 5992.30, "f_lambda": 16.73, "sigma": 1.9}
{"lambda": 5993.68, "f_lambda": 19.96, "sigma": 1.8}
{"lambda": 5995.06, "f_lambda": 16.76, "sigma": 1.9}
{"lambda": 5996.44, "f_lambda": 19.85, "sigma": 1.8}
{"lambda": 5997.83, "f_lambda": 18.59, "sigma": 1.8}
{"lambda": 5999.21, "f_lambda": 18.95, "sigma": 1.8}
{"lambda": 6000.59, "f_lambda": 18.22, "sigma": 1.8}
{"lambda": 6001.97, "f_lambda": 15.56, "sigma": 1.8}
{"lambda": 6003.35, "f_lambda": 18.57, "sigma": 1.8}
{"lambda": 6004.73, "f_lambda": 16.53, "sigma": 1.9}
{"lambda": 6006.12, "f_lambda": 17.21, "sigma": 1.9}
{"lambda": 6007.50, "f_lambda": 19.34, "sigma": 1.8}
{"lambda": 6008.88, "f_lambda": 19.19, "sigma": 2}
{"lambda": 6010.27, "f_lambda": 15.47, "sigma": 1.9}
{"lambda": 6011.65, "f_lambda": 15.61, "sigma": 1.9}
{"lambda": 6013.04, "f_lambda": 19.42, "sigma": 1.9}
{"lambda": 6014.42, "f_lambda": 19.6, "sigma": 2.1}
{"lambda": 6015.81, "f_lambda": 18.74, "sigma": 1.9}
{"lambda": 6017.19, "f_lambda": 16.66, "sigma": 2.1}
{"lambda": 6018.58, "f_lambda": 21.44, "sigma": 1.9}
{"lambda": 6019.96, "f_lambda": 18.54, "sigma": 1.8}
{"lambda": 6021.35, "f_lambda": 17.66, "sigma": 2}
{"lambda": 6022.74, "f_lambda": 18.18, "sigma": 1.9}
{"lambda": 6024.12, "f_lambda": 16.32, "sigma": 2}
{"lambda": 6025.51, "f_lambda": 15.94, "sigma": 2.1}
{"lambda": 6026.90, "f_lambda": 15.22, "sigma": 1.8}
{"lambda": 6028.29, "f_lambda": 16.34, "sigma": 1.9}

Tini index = 5918.26 angstrom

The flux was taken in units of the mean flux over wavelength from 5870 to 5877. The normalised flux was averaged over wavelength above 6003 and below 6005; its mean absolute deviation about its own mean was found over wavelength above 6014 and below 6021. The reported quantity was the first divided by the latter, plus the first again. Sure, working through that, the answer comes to 15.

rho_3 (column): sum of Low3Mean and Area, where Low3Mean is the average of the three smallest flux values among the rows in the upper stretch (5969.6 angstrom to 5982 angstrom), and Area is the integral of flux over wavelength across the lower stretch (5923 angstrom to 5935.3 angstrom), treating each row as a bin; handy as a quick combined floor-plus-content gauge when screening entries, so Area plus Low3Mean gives 240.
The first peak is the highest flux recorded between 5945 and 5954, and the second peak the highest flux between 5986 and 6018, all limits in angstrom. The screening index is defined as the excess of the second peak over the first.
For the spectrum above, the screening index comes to 1.1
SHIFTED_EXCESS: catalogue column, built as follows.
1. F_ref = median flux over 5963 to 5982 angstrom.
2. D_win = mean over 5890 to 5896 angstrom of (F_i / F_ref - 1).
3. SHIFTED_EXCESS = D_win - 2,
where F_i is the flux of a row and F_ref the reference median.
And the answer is -2.28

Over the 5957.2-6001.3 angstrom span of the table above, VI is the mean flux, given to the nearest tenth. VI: 18.5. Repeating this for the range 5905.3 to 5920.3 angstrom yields 17.0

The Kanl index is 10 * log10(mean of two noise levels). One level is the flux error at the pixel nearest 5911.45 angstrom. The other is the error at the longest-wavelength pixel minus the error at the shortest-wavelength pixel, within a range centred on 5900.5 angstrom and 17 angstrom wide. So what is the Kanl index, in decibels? 0.21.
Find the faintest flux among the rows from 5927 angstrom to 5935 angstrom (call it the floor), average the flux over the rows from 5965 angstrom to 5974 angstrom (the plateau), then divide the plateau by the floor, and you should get 1.17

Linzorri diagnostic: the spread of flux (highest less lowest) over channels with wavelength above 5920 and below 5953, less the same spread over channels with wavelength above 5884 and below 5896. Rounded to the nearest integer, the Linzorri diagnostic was -3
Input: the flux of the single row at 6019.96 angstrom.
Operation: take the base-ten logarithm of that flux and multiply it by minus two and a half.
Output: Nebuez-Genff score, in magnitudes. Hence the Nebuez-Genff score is -3.17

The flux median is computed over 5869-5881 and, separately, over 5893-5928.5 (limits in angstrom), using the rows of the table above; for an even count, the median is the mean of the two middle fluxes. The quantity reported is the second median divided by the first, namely 0.95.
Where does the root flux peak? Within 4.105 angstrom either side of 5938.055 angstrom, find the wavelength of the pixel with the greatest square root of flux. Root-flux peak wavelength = 5934.63 angstrom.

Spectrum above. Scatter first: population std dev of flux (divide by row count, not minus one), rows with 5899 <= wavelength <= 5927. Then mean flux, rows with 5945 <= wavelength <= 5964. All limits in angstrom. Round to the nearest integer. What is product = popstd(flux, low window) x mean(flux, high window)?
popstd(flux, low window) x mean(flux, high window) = 30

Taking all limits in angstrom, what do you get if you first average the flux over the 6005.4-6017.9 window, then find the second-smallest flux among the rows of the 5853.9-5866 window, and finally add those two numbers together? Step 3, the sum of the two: 34.3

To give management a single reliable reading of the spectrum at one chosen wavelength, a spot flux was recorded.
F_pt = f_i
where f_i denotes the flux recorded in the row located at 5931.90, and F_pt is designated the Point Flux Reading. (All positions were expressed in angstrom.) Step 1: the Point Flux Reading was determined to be 17.2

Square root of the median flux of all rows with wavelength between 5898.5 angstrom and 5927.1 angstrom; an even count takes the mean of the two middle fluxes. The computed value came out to 4.12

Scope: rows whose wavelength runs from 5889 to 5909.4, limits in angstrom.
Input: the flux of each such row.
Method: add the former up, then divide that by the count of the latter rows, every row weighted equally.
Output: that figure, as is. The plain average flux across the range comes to 15.4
